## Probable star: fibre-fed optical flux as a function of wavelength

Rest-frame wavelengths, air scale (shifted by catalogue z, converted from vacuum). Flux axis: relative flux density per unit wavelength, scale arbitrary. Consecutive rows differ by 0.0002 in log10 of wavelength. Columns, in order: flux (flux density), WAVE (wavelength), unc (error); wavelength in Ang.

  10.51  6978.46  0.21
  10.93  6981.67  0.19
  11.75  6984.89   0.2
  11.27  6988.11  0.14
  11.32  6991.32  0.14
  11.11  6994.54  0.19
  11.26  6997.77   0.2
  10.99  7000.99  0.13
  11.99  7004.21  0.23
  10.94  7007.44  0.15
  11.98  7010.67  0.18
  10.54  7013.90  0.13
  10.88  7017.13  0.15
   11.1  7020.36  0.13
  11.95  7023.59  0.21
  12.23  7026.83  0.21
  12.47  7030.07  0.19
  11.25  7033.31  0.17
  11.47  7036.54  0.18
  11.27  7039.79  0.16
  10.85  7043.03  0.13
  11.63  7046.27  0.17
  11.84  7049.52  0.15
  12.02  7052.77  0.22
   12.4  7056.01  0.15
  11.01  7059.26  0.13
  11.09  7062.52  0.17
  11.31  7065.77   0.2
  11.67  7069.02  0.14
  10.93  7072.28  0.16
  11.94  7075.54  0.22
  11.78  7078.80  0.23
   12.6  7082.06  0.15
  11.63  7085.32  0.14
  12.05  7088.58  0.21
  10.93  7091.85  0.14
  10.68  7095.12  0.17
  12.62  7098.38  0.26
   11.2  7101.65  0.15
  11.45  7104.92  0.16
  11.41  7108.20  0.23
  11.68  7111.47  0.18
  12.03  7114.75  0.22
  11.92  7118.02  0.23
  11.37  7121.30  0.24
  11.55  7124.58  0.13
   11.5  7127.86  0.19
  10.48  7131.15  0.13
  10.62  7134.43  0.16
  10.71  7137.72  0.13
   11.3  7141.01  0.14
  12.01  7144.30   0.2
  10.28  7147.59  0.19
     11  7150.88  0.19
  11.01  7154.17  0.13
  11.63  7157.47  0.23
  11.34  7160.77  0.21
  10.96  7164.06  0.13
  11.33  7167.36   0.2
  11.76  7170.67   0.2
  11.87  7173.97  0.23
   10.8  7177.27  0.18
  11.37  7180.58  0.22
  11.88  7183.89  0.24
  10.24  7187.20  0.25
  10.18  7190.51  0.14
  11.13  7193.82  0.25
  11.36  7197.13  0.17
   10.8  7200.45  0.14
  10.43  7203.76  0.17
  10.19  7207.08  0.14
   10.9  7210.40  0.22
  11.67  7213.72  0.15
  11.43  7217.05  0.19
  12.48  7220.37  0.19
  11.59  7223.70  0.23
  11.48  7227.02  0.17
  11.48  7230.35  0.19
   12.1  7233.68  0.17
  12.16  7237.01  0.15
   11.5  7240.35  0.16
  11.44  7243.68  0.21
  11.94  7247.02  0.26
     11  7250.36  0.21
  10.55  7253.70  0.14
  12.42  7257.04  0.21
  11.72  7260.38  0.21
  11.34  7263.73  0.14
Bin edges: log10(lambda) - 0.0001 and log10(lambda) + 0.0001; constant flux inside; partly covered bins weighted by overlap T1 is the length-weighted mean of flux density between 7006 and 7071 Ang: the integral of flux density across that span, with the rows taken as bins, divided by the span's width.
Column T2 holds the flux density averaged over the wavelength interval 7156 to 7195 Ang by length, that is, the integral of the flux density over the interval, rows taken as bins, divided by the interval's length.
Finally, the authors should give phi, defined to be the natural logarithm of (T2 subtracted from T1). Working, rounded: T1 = 11.5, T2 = 11.21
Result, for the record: -1.2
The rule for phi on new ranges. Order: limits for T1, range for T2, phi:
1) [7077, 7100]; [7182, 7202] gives -0.2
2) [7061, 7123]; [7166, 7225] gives -0.9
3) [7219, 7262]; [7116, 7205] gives -0.6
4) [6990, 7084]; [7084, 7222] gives -1.4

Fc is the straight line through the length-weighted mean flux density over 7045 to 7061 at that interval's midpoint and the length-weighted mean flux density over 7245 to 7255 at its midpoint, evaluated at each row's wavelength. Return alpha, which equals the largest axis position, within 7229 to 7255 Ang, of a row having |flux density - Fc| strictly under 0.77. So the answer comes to 7253.70 Ang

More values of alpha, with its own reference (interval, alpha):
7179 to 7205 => 7200.45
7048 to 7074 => 7069.02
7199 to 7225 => 7223.70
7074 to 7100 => 7091.85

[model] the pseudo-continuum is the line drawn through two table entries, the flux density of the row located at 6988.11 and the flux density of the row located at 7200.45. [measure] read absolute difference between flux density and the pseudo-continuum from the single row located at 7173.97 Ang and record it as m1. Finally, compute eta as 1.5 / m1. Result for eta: 1.5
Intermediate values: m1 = 1.0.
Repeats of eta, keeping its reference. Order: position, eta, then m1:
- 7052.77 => 1.7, 0.9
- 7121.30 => 3.8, 0.4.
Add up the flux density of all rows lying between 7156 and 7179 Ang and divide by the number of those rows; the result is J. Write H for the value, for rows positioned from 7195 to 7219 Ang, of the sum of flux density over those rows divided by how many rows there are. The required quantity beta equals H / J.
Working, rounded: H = 11.0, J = 11.4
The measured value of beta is 0.96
